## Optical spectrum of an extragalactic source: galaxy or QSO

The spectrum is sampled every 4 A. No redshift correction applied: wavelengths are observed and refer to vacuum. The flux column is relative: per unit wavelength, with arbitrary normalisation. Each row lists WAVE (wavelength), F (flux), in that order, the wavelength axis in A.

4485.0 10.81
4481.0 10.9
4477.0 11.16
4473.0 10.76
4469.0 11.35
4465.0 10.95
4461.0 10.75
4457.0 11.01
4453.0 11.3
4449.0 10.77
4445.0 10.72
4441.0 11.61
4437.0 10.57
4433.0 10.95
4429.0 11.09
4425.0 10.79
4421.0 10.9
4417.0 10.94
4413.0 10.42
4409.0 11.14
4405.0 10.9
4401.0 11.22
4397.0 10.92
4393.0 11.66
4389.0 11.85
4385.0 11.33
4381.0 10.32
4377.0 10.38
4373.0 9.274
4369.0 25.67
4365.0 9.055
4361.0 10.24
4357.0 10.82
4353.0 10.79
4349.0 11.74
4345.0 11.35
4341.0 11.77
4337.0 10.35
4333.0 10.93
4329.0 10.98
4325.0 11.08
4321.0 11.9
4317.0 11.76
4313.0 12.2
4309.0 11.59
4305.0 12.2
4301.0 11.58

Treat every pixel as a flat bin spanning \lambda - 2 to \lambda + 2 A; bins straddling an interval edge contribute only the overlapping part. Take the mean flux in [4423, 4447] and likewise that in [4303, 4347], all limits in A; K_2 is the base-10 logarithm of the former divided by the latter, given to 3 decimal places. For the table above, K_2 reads -0.020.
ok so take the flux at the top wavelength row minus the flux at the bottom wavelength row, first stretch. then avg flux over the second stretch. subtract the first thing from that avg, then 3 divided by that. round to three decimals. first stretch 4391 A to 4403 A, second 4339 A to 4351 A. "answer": 0.249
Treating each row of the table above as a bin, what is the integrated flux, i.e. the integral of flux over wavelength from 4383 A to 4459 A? 840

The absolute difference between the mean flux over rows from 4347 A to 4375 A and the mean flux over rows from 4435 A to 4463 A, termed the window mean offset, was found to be 1.6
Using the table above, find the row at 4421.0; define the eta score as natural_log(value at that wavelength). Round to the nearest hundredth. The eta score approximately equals 2.39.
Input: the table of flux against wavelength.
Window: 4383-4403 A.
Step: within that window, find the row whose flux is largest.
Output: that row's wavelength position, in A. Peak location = 4389.0 A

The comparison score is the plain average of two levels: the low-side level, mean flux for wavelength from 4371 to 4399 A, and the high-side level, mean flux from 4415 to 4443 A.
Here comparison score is 10.9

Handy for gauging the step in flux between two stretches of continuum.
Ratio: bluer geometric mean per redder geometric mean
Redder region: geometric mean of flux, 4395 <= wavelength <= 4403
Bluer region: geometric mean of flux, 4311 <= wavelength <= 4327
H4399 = 1.060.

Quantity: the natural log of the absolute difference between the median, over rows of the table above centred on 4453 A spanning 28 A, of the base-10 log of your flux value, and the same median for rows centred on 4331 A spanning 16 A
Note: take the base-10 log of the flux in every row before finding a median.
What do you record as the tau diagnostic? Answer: -8.5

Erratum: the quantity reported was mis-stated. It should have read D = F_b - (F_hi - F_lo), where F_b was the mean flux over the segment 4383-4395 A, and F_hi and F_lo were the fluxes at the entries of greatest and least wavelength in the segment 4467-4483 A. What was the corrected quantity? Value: 12.1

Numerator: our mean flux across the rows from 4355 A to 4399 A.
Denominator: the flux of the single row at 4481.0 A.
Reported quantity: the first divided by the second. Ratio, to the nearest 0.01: 1.10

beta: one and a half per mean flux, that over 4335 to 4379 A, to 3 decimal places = 0.126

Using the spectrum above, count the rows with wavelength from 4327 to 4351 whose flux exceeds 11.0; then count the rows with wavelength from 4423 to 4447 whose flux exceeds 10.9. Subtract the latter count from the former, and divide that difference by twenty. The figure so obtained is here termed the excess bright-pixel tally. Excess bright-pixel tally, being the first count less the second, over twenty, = 0.00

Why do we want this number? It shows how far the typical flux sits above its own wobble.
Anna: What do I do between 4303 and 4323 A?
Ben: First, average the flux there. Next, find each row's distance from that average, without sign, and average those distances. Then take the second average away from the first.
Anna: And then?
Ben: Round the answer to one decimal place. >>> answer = 11.7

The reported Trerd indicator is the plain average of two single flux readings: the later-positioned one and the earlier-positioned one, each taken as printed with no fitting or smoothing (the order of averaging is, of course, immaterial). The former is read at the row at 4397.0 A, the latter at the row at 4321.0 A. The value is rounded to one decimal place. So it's 11.4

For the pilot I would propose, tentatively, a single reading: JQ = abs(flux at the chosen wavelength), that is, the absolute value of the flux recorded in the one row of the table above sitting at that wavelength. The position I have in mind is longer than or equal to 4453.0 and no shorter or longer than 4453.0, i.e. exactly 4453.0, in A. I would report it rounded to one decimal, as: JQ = 11.3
